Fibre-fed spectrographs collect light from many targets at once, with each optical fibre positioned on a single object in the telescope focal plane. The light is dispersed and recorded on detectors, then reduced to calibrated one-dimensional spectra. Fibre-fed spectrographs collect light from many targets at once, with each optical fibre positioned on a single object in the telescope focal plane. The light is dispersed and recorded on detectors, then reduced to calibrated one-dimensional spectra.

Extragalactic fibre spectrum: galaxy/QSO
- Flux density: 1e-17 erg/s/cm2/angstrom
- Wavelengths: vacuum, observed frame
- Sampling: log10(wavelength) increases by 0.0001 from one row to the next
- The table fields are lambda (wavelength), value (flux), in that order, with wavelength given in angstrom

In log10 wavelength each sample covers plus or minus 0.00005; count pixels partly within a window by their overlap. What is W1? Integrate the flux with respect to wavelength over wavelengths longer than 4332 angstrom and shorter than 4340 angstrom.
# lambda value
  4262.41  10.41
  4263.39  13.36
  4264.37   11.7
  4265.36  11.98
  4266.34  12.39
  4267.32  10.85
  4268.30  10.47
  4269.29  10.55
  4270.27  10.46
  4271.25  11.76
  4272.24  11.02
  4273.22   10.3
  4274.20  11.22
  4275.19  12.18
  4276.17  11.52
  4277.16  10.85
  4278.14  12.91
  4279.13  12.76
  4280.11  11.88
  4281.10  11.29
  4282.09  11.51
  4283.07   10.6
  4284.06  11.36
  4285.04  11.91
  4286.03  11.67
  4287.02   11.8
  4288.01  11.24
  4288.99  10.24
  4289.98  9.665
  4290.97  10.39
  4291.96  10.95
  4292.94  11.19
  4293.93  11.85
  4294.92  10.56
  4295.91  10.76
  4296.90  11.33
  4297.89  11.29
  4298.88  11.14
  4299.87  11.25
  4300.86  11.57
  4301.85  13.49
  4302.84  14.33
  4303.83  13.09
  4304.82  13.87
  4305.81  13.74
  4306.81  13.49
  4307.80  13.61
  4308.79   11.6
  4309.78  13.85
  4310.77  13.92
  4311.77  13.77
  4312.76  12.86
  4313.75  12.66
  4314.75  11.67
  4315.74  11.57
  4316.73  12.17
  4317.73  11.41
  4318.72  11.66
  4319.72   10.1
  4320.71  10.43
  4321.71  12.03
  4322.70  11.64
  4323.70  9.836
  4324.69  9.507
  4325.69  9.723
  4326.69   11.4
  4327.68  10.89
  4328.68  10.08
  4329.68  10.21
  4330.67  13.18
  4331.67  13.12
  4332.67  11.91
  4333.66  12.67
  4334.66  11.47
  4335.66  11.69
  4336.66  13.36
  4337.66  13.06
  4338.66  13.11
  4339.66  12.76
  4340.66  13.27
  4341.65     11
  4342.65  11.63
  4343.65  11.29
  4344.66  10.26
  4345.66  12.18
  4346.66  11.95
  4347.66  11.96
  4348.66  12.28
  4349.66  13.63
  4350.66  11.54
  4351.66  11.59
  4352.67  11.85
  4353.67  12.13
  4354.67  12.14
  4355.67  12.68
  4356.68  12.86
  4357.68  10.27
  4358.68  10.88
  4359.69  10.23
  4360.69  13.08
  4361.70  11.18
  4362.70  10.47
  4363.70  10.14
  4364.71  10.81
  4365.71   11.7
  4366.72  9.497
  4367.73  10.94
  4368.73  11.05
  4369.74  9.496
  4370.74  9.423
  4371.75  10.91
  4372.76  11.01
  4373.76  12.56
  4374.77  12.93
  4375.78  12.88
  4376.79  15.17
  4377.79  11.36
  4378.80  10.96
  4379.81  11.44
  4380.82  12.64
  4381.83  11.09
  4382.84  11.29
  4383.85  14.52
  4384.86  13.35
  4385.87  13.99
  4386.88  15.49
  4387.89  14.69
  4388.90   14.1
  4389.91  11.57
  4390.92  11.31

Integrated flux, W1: 100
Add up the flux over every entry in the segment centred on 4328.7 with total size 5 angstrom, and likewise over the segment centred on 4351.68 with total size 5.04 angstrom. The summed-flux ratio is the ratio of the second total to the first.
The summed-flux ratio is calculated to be 1.09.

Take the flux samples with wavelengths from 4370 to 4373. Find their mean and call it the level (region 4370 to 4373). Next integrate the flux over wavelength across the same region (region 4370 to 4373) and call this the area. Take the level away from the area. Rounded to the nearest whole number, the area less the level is 21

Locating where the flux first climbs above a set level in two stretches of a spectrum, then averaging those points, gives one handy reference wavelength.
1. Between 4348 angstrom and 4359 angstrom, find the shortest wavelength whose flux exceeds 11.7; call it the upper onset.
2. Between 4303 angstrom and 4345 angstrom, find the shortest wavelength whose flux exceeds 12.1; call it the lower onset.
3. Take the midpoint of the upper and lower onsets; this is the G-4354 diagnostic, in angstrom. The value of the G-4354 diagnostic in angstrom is 4326.2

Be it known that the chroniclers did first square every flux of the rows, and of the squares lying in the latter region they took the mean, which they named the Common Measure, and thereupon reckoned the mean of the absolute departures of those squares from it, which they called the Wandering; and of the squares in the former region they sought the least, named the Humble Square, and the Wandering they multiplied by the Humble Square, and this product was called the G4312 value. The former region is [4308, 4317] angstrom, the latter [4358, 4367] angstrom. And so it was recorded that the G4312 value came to 2215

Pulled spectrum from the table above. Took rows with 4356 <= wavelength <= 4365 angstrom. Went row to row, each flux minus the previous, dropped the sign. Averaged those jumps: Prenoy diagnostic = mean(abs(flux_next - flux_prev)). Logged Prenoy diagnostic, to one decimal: 1.3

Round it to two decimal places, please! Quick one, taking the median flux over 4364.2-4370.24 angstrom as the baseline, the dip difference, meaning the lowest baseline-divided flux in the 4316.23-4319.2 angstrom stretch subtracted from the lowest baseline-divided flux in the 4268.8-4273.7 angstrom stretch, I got -0.10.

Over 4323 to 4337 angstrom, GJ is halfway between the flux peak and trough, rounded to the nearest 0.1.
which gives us 11.4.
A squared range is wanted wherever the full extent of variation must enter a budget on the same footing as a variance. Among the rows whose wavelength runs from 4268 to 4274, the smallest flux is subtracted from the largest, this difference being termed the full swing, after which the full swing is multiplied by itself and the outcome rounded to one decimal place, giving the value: 2.1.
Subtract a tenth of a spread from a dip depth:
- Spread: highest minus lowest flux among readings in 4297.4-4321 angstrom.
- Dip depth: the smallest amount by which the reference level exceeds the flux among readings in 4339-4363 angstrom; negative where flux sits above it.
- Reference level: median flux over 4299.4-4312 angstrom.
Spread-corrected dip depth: -0.44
